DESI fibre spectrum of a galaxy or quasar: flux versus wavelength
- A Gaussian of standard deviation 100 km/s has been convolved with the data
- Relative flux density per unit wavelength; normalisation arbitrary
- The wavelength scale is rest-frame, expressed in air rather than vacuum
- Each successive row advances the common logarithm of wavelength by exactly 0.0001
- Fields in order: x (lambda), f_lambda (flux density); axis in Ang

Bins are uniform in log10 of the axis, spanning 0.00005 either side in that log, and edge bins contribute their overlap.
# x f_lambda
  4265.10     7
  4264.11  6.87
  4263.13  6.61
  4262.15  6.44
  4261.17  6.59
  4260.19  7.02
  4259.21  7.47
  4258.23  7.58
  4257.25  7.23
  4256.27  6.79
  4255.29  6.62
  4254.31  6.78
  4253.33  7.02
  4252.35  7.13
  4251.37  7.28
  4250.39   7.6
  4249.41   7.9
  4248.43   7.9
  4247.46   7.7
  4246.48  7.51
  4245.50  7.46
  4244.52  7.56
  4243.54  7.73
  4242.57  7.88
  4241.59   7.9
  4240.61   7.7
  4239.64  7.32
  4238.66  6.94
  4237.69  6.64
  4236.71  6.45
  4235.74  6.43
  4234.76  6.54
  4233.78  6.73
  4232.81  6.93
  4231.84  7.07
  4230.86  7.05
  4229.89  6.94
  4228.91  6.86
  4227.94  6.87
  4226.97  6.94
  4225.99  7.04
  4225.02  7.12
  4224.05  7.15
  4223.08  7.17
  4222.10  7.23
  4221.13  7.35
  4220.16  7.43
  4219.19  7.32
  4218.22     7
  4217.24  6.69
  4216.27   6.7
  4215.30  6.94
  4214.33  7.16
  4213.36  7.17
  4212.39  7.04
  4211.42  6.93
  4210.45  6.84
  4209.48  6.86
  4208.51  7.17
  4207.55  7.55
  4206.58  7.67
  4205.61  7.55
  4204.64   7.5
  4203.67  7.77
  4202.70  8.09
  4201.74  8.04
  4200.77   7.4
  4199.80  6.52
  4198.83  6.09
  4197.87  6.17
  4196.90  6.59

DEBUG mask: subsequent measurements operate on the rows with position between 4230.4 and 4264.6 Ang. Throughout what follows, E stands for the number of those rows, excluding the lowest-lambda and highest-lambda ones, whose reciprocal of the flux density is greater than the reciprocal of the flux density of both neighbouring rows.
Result 4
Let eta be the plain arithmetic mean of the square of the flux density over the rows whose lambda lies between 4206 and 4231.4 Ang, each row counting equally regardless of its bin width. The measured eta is 50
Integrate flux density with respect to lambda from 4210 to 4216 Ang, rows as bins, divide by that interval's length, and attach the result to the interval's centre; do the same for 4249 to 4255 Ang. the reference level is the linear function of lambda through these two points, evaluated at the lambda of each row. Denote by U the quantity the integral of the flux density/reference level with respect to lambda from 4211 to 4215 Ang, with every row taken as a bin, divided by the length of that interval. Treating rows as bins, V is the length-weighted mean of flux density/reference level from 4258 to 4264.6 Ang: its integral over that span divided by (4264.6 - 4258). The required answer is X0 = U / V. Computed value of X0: 1.07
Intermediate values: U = 1.01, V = 0.95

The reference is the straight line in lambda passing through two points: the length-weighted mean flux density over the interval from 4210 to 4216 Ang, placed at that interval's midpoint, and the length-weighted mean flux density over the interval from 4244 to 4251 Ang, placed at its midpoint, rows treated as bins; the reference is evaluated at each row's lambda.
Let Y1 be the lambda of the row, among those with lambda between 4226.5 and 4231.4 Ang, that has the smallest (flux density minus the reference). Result 4228.91 Ang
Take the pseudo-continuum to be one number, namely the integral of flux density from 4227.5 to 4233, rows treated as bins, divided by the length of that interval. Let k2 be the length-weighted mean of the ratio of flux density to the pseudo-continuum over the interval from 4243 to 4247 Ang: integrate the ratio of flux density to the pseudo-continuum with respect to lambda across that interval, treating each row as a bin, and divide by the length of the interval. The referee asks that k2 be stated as 1.09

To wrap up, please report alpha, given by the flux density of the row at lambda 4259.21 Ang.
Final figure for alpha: 7.47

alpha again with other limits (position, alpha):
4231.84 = 7.07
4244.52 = 7.56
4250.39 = 7.6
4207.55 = 7.55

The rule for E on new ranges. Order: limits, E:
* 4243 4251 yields 1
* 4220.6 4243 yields 2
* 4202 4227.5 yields 3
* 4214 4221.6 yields 1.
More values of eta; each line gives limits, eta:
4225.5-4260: 52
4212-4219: 48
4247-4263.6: 51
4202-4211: 56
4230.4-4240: 46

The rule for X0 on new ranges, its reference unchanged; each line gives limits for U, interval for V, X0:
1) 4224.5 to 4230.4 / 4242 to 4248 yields 0.93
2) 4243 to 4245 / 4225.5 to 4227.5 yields 1.08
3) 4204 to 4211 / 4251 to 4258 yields 1.09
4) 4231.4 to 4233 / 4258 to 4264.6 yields 1.04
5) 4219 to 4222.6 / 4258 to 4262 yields 1.07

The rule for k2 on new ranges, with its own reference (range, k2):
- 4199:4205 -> 1.07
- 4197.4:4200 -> 0.90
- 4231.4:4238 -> 0.96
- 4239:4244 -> 1.11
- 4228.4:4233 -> 1.00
